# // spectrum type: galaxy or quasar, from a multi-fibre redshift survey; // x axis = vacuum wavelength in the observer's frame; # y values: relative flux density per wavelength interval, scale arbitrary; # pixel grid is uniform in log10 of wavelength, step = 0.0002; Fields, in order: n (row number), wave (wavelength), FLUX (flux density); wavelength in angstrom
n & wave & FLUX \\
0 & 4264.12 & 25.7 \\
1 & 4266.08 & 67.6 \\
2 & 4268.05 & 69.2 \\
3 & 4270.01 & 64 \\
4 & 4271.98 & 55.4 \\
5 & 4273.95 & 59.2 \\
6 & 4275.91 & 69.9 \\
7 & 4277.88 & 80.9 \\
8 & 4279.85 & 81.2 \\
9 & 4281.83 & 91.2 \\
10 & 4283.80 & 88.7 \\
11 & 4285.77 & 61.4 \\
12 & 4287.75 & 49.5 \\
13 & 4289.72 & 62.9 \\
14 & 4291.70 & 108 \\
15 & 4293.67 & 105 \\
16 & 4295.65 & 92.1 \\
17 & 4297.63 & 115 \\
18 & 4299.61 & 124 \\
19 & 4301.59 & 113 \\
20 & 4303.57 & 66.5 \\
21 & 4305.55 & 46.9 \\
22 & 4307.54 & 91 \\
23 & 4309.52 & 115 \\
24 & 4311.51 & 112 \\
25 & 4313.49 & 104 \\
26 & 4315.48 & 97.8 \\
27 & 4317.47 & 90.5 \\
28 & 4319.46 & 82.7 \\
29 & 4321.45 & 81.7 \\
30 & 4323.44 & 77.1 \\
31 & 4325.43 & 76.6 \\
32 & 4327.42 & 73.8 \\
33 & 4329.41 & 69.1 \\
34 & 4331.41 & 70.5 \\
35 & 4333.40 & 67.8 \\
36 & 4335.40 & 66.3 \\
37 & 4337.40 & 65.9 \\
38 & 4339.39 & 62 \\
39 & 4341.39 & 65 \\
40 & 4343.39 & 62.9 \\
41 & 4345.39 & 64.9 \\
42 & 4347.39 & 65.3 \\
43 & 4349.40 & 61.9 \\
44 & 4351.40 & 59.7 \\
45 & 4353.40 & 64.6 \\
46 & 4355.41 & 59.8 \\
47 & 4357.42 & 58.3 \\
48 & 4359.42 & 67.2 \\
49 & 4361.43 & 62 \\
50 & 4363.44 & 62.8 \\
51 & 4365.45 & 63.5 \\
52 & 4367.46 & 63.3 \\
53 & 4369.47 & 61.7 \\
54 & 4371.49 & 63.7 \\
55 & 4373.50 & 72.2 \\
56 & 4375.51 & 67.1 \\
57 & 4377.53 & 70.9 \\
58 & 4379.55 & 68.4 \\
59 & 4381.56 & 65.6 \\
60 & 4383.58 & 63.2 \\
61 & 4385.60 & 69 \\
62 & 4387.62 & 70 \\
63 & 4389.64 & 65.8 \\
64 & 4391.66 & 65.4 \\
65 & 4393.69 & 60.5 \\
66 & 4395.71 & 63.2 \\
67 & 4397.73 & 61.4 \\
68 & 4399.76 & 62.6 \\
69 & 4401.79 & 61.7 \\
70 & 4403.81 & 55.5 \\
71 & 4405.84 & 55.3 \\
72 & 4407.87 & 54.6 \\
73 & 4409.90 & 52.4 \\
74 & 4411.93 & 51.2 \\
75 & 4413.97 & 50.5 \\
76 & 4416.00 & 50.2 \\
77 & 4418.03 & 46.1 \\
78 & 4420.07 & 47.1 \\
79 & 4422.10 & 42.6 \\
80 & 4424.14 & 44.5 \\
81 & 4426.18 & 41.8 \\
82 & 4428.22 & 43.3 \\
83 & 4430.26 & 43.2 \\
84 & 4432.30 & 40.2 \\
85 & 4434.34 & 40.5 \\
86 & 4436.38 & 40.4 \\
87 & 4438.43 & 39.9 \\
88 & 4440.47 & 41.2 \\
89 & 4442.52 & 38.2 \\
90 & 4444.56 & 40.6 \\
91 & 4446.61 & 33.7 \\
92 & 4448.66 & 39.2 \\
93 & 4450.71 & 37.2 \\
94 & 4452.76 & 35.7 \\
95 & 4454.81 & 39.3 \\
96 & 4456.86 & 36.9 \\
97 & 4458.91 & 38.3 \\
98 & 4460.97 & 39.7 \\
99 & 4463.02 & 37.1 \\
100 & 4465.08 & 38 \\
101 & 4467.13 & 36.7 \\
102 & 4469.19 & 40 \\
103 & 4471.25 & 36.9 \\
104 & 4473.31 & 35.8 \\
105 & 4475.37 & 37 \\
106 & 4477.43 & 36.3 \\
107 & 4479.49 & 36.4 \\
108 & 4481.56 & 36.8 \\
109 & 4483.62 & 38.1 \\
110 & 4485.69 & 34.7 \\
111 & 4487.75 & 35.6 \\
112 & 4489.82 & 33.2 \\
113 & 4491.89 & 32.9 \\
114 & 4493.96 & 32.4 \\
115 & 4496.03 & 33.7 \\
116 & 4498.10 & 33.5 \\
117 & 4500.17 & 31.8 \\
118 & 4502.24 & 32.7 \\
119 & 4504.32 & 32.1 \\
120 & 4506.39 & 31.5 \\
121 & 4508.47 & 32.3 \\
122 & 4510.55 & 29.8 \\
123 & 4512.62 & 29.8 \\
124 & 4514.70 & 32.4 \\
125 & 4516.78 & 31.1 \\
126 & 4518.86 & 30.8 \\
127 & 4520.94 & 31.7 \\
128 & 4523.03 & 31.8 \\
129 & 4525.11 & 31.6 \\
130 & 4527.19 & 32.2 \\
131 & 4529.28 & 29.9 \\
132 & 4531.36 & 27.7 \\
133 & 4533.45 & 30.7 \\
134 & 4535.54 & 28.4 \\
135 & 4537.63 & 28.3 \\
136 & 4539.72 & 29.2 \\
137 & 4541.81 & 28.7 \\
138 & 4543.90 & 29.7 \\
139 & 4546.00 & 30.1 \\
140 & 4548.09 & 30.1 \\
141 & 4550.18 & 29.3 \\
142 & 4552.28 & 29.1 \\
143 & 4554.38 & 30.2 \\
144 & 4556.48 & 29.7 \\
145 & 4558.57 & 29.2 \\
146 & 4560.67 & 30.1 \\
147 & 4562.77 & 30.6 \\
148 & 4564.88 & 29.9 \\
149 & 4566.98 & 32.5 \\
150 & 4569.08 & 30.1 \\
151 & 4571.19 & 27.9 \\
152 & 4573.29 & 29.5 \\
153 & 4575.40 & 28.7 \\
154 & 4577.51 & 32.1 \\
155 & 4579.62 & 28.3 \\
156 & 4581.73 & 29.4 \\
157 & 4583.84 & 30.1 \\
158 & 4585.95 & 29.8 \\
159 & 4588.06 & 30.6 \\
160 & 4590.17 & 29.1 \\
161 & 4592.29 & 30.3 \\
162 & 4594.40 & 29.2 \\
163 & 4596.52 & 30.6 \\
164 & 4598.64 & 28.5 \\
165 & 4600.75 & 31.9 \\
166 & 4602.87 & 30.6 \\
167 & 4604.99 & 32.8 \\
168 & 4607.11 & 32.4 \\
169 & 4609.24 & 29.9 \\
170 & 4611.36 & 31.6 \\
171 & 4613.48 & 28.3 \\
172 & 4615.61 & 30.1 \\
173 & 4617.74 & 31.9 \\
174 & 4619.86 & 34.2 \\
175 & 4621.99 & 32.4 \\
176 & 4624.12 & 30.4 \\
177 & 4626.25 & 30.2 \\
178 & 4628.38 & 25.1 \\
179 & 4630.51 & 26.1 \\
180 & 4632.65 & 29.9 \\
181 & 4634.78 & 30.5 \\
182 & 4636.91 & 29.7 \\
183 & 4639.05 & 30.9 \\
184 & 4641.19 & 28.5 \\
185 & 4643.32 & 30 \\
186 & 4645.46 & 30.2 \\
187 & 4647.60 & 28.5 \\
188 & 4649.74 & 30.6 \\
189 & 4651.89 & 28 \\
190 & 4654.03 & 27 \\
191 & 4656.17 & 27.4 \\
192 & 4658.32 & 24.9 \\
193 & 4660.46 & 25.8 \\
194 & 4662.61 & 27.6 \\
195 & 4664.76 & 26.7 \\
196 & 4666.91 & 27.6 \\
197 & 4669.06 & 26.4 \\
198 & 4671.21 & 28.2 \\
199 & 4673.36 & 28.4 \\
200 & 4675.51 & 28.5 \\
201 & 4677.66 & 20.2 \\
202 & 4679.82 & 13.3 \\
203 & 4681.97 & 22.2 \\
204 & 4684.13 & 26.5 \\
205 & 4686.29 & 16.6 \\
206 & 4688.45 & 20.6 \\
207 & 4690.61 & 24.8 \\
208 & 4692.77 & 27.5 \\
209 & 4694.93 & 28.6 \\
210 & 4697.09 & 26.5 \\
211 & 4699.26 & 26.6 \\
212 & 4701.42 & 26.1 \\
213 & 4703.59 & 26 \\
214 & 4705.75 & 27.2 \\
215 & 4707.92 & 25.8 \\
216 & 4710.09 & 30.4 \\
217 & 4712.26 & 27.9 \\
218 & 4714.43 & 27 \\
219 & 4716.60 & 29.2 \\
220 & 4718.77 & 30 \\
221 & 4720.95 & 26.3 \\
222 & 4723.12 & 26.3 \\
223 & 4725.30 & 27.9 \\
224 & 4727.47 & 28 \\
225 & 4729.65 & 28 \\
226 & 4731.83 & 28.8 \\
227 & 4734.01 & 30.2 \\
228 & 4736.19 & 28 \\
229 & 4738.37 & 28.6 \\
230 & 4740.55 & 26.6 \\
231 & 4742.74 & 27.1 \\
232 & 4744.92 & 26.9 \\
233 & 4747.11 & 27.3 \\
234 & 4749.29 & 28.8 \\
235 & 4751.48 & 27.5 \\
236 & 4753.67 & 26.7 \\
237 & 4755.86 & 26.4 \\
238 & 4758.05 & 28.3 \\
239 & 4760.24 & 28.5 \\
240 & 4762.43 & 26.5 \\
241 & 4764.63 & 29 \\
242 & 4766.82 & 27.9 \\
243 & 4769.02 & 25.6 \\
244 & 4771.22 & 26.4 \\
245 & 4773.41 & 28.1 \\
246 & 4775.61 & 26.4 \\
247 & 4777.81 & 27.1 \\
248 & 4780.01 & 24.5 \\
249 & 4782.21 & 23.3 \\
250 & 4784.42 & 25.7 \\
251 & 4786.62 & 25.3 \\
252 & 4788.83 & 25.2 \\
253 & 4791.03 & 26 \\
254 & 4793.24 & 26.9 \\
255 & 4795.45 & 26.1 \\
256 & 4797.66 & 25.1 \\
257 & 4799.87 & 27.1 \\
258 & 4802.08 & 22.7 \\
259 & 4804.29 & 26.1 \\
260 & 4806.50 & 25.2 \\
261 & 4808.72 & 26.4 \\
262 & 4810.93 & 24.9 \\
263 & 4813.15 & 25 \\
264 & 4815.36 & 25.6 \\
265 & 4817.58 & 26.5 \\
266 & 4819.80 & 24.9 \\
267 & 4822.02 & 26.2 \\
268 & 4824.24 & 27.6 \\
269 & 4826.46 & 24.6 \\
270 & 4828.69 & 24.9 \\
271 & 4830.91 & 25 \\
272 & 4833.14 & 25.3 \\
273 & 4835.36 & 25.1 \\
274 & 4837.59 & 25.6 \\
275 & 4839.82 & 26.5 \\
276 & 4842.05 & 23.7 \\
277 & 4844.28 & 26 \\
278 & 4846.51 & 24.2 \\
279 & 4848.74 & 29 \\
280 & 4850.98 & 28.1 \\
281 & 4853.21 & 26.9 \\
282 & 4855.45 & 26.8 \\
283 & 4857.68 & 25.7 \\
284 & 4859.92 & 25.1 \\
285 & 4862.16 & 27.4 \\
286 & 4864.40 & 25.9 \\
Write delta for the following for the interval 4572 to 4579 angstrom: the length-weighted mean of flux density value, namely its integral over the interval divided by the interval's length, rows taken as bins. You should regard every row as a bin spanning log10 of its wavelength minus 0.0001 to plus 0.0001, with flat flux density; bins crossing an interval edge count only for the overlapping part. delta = 30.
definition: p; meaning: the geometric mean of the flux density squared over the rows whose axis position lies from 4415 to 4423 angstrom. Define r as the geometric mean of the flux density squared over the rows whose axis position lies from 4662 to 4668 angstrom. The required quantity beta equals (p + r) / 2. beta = 1450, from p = 2155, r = 745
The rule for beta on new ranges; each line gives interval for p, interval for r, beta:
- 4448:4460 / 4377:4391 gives 2991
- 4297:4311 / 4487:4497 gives 4724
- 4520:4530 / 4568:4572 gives 914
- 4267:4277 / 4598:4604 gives 2462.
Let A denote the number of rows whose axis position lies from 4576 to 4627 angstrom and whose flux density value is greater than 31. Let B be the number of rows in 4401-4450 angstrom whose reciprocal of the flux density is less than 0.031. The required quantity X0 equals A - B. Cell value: -16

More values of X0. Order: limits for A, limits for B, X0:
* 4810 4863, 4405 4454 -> -24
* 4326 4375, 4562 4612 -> 21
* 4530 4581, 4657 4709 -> 2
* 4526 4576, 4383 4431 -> -22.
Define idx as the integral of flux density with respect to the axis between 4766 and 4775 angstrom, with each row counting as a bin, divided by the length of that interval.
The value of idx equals 27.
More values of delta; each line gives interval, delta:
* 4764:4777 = 27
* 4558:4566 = 30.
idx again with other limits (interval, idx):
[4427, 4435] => 42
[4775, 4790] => 25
